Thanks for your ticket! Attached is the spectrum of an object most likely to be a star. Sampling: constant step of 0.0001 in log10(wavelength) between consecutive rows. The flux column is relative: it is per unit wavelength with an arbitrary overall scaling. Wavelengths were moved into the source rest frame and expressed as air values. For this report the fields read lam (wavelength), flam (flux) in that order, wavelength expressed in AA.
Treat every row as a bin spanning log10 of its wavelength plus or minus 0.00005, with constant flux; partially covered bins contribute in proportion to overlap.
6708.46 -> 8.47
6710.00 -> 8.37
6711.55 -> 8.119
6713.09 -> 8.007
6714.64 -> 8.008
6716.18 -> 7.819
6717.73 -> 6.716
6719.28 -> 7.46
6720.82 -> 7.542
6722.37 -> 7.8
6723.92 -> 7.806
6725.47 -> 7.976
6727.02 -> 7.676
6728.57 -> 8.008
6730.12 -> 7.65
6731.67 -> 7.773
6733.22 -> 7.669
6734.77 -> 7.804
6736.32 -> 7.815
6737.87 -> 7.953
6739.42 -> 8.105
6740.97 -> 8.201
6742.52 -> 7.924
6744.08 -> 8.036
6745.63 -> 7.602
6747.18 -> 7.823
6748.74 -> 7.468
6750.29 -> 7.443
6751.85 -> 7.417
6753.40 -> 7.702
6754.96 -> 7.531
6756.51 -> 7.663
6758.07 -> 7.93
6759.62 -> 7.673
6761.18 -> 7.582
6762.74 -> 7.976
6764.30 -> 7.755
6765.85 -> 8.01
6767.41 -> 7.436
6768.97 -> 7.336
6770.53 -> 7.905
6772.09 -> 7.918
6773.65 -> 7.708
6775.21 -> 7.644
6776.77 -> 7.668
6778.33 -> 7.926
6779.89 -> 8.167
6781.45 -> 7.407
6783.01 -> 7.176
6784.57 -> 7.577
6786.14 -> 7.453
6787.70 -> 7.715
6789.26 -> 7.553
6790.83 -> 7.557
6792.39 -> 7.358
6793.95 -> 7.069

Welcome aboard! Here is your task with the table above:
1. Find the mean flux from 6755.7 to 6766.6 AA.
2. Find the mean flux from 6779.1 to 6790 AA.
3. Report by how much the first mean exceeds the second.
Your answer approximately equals 0.2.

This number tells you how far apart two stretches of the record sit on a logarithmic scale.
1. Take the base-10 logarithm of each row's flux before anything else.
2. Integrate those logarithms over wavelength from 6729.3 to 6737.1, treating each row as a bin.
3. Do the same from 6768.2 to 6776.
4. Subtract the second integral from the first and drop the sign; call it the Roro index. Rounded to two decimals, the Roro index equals 0.02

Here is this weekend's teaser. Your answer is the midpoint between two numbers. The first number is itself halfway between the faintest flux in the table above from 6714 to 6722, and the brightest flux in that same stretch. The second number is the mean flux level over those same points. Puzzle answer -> 7.44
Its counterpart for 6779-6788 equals 7.63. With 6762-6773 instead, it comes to 7.72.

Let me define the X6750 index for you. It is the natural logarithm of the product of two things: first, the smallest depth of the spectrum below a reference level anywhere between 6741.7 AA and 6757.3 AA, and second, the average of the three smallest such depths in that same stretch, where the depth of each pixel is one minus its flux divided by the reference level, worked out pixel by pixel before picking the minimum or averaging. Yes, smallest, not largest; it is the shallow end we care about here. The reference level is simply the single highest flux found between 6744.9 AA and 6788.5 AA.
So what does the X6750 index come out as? -7.66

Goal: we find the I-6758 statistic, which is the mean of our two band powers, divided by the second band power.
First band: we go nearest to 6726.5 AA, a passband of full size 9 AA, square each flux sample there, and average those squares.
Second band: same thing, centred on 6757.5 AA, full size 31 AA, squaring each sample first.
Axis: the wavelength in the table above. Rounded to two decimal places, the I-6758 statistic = 1.01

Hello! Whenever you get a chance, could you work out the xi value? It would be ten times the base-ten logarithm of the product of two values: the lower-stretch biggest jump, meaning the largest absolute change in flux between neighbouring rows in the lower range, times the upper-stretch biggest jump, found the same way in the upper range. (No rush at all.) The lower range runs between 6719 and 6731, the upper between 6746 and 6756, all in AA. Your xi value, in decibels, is -9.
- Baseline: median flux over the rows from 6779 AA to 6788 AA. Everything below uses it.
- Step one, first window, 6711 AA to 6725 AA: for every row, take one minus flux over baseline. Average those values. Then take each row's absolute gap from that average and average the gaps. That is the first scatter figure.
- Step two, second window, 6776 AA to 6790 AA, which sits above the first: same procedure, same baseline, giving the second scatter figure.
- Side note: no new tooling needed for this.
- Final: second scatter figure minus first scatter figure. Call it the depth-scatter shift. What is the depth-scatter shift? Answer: -0.012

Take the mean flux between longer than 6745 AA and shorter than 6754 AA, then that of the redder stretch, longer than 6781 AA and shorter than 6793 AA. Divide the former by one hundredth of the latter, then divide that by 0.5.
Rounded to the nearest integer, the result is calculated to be 203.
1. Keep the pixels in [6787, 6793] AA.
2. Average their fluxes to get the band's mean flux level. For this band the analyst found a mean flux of 7.55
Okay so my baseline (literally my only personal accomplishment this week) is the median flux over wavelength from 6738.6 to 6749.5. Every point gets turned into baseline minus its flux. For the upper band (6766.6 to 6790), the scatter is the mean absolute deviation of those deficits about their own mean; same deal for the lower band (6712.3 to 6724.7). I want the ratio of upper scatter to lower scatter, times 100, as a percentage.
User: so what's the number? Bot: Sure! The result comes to 67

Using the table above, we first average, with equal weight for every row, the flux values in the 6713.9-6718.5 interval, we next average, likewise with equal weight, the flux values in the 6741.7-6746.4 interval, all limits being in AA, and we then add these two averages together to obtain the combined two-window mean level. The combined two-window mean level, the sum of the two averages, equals 15.4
